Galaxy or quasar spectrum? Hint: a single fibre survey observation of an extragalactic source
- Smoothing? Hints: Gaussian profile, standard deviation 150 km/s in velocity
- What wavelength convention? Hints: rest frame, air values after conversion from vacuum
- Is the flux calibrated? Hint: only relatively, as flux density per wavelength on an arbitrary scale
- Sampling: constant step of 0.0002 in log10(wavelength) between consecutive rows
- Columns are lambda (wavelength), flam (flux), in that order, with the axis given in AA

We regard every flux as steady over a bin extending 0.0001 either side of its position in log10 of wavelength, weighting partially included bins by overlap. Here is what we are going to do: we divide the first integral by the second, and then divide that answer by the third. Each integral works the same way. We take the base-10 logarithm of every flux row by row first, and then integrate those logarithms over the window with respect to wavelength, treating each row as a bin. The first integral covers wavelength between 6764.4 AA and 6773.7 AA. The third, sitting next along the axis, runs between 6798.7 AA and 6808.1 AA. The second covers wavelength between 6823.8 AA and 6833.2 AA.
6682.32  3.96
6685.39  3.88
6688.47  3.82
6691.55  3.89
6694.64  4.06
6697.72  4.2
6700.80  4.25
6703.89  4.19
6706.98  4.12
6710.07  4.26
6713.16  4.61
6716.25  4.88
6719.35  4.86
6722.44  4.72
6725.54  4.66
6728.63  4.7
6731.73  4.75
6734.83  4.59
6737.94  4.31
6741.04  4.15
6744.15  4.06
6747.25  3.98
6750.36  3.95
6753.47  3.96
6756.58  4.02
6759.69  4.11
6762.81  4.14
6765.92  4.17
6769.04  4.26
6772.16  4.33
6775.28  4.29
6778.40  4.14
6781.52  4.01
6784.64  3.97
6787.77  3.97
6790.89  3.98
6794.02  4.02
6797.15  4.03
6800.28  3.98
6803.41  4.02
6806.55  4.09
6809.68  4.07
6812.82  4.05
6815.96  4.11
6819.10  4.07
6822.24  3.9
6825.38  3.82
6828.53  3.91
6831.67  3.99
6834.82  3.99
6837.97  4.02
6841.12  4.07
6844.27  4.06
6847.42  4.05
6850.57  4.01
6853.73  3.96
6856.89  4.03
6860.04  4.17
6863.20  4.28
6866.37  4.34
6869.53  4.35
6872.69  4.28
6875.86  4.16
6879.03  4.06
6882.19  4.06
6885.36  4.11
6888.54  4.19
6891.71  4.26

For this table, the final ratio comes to 0.185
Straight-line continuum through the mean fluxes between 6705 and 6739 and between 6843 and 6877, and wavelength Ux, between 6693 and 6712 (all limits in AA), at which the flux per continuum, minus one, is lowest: 6694.64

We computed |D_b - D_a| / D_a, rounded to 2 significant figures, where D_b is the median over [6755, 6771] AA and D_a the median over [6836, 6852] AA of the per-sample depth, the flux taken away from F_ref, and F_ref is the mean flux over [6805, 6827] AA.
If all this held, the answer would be -2.6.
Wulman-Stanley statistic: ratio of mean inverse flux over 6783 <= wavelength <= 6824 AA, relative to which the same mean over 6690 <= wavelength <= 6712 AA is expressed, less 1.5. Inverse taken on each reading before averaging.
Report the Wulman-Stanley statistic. -0.53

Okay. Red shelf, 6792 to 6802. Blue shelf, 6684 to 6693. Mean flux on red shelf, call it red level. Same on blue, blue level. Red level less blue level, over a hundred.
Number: 0.0015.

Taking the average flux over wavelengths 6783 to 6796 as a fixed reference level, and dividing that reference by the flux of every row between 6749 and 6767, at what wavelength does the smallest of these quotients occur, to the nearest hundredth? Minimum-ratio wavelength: 6765.92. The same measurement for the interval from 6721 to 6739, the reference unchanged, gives 6731.73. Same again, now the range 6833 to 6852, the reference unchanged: 6841.12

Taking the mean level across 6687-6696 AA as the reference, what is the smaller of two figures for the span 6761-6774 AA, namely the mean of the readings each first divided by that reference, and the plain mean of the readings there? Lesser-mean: 1.08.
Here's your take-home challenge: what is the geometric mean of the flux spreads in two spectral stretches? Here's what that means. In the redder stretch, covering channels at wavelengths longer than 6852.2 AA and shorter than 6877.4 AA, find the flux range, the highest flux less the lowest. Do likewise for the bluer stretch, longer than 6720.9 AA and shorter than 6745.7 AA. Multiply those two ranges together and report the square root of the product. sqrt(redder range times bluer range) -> 0.52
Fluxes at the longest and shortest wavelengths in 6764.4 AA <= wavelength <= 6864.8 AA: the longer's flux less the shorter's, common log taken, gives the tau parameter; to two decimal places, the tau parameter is -0.96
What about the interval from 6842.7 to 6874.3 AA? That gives -0.66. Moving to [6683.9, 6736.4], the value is -0.15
